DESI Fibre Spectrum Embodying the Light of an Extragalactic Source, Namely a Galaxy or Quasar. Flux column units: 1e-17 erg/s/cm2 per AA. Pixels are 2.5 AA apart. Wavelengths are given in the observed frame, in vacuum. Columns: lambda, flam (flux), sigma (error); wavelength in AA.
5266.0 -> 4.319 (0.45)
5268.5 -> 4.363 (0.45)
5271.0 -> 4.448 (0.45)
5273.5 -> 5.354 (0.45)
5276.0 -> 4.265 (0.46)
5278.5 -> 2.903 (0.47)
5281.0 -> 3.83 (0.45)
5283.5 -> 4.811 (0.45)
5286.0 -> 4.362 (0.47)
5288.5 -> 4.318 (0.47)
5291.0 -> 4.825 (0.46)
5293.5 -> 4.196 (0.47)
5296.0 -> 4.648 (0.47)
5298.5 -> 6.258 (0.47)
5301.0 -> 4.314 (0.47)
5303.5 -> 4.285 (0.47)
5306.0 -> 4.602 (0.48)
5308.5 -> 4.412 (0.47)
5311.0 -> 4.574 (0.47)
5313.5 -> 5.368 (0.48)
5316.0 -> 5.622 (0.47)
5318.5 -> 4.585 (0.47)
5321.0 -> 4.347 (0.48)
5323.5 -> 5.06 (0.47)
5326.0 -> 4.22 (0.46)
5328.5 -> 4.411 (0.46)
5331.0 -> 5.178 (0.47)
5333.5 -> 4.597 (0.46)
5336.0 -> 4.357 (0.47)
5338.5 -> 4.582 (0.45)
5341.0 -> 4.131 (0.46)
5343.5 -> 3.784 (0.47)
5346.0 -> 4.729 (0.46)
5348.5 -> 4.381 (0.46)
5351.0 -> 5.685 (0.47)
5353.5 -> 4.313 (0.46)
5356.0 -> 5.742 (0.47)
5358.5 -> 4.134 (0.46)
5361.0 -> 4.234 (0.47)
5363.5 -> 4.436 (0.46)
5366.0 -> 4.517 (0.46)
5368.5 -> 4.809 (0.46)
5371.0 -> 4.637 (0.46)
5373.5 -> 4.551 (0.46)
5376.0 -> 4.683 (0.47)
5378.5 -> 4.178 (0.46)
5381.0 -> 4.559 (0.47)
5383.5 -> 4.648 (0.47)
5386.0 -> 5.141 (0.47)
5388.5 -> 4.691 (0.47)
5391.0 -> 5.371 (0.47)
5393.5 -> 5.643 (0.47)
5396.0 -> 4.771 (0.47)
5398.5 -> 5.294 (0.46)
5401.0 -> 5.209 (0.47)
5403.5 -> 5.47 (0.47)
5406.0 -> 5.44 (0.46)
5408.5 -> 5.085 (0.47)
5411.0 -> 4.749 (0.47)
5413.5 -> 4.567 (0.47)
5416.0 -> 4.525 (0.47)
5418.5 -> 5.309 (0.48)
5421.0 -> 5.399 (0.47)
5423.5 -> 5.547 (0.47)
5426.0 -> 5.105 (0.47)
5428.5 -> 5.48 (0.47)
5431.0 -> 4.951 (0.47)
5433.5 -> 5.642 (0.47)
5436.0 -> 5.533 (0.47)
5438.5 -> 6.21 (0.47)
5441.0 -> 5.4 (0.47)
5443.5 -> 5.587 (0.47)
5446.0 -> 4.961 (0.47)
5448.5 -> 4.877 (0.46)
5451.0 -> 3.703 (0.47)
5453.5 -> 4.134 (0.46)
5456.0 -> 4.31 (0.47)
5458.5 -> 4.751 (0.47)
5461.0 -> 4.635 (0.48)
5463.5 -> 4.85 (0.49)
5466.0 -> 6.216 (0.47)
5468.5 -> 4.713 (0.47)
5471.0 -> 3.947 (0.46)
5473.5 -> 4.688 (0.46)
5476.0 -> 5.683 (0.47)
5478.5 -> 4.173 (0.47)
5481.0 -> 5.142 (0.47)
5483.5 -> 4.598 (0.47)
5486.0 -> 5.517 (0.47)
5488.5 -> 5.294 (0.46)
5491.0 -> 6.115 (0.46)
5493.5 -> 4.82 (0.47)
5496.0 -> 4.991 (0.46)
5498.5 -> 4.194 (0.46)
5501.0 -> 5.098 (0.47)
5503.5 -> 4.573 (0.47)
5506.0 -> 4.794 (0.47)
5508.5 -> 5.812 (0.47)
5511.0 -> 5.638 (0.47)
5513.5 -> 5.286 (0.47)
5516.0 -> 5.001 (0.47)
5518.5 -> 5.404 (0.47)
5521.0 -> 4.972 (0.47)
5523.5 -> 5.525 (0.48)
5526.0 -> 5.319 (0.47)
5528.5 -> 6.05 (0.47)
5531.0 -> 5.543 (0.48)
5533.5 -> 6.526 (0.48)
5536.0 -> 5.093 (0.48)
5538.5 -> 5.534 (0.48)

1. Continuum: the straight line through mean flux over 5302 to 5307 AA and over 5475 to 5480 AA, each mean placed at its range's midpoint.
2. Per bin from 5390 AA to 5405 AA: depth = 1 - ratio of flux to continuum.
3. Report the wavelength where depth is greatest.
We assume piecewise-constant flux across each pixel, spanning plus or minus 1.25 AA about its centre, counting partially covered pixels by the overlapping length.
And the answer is 5396.0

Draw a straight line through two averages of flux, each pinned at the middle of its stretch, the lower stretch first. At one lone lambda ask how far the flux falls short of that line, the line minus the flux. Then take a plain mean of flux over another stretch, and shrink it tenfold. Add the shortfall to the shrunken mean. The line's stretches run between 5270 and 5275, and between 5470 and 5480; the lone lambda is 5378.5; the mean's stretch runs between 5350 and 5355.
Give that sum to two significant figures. 1.1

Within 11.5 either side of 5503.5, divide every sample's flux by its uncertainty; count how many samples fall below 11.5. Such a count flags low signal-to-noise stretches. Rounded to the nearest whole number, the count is 7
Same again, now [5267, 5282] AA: 5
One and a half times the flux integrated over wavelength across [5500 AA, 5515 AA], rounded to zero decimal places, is 117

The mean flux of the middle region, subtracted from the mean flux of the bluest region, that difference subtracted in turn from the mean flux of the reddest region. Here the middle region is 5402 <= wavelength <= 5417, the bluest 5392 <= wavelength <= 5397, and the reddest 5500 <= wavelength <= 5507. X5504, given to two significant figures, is 4.6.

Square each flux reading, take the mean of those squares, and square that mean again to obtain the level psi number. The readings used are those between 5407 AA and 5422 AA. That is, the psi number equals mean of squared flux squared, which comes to 601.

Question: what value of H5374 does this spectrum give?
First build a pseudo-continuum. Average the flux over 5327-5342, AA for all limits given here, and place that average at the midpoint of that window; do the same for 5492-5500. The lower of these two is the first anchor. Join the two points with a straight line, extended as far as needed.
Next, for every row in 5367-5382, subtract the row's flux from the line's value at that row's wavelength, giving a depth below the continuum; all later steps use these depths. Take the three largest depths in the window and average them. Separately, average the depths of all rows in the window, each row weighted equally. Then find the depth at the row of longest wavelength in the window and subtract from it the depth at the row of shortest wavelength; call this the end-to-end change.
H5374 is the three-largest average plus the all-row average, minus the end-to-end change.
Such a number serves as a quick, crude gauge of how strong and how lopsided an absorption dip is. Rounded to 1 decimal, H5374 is -0.1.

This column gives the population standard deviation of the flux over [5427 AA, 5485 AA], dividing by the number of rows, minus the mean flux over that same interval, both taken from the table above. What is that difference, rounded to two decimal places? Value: -4.30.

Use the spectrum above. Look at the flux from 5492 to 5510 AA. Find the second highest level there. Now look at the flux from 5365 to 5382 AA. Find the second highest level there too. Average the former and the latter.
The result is 4.89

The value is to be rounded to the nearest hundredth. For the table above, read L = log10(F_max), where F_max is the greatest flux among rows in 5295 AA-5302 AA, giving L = 0.80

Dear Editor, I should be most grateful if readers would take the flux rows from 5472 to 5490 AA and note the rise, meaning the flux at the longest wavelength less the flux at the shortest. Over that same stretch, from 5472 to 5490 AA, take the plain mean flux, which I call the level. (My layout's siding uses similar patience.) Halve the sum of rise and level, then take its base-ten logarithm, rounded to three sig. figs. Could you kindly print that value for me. 0.449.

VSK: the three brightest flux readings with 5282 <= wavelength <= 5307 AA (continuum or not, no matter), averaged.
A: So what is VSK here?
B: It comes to 5.30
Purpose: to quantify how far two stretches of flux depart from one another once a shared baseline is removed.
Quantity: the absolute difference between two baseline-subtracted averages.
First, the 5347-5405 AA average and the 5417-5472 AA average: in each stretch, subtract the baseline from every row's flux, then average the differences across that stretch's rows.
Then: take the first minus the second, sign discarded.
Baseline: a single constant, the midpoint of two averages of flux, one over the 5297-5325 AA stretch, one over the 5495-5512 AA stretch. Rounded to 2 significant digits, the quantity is 0.23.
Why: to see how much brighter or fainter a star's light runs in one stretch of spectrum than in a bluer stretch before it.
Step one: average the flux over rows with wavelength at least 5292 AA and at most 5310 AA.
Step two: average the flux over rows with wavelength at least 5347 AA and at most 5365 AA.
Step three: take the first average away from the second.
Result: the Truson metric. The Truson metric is 0.03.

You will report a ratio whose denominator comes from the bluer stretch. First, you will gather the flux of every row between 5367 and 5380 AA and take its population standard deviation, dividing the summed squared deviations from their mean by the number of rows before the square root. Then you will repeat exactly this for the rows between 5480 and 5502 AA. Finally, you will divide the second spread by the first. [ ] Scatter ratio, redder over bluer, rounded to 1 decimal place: 2.4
